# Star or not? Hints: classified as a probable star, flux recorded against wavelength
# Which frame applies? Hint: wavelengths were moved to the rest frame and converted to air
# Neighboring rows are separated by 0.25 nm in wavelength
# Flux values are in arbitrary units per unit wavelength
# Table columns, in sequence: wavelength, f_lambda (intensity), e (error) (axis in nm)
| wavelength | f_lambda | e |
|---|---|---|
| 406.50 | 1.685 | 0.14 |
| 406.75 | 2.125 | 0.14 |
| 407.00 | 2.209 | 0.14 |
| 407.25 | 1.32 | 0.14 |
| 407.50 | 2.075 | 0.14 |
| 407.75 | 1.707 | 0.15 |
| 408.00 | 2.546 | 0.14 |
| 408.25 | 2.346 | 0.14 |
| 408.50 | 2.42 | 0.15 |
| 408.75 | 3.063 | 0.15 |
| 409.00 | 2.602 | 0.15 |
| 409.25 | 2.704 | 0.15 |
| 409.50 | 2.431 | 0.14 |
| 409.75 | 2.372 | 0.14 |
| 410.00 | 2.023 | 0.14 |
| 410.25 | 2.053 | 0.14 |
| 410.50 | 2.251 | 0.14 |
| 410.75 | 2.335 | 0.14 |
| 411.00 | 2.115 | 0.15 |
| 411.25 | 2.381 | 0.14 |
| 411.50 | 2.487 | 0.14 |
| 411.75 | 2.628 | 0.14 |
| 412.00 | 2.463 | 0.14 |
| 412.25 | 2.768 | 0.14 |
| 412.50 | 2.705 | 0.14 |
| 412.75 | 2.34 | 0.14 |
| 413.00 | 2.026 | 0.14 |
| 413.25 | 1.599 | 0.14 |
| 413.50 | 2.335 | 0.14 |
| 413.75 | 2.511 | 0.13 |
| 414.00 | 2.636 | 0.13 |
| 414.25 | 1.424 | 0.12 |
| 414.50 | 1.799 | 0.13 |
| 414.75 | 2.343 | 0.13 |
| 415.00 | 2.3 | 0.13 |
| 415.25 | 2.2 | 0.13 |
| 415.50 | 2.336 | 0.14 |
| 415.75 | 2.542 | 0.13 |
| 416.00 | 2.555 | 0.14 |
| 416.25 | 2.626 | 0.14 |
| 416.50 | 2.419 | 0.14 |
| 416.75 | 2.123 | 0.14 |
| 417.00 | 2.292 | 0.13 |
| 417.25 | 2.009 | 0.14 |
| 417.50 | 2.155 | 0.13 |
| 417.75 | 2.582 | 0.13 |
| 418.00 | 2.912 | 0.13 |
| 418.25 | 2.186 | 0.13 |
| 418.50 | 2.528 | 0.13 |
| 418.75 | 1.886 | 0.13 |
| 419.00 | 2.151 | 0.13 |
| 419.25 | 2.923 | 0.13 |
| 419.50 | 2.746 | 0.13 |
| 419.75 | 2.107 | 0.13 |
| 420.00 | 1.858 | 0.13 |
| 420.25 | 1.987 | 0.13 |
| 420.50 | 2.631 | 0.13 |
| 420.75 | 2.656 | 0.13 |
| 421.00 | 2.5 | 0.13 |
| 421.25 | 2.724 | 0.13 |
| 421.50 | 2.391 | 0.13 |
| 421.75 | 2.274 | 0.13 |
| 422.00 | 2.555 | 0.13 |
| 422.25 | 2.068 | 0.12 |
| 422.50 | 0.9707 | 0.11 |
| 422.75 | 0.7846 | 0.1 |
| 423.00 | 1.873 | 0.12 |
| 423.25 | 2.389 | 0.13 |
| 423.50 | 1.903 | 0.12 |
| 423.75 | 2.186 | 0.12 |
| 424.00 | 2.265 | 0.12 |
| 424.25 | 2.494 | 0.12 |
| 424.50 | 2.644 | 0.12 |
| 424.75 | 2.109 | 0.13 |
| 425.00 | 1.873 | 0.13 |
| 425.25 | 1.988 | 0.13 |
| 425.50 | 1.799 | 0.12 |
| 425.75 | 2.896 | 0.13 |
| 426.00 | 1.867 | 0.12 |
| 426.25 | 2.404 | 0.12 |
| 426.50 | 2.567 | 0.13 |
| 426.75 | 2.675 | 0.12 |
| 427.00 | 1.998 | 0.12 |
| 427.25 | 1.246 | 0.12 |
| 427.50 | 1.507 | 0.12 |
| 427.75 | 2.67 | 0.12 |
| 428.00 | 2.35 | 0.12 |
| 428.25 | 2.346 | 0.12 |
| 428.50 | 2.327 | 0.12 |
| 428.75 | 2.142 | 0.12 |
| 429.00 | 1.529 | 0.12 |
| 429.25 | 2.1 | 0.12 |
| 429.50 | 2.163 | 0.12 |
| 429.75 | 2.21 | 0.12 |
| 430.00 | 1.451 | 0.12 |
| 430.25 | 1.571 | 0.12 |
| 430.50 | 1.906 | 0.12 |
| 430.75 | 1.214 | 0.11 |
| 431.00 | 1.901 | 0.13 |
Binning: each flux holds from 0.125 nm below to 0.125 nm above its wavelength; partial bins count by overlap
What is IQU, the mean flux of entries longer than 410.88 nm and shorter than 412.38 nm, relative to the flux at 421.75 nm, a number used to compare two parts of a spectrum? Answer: 1.09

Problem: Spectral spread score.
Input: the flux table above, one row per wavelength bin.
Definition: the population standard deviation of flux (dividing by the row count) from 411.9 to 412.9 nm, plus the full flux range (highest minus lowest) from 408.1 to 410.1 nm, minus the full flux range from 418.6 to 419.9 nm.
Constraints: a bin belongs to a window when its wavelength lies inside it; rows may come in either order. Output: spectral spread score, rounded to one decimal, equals 0.2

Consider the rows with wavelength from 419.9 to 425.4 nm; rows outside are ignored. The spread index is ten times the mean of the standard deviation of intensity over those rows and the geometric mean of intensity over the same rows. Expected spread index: 12.8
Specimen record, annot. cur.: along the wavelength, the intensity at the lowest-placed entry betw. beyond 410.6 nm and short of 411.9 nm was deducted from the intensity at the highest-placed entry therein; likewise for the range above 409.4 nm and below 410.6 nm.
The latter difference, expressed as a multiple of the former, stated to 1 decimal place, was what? -0.6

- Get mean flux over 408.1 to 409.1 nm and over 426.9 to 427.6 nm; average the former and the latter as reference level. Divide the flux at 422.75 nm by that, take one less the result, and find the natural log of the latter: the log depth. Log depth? -0.5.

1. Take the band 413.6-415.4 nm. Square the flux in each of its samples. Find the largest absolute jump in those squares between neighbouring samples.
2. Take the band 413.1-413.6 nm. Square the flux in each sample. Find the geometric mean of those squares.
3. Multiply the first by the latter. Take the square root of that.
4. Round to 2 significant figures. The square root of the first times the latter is 4.3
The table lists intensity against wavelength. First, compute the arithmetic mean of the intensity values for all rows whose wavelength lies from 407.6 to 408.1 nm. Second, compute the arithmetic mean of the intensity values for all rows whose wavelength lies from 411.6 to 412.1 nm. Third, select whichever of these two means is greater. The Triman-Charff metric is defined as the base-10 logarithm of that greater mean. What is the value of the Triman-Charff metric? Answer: 0.406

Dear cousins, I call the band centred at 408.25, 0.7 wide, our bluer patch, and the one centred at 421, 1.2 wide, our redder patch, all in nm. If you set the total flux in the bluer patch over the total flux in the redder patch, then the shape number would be 0.6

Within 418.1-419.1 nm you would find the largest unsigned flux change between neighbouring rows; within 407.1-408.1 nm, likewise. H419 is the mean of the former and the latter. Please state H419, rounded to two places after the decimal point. 0.74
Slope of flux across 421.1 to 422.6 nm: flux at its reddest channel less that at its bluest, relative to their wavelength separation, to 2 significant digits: -1.4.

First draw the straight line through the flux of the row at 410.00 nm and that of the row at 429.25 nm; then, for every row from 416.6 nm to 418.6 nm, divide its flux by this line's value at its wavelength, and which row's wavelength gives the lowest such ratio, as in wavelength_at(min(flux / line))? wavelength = 417.25 nm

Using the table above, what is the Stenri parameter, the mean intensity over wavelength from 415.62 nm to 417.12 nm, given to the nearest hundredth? 2.43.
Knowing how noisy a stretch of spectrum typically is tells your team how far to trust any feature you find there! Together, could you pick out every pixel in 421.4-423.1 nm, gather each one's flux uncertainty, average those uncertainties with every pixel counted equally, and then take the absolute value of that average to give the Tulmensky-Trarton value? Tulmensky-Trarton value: 0.120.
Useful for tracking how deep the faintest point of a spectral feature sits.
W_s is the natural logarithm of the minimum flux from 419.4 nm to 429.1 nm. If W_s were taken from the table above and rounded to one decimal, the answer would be -0.2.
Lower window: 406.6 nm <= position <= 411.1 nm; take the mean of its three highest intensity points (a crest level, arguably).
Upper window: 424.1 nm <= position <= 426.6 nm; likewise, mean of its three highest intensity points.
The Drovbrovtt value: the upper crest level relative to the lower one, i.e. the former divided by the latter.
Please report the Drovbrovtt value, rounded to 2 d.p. 0.97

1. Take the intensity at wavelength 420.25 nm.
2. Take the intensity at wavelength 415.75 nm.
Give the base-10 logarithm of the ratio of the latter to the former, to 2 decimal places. 0.11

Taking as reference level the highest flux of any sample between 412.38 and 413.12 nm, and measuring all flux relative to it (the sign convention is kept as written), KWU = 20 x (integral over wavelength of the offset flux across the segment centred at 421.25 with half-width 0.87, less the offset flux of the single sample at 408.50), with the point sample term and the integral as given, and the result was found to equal 0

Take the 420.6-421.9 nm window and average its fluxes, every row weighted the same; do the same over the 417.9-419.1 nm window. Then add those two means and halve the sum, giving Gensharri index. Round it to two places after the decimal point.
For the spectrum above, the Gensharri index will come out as 2.42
